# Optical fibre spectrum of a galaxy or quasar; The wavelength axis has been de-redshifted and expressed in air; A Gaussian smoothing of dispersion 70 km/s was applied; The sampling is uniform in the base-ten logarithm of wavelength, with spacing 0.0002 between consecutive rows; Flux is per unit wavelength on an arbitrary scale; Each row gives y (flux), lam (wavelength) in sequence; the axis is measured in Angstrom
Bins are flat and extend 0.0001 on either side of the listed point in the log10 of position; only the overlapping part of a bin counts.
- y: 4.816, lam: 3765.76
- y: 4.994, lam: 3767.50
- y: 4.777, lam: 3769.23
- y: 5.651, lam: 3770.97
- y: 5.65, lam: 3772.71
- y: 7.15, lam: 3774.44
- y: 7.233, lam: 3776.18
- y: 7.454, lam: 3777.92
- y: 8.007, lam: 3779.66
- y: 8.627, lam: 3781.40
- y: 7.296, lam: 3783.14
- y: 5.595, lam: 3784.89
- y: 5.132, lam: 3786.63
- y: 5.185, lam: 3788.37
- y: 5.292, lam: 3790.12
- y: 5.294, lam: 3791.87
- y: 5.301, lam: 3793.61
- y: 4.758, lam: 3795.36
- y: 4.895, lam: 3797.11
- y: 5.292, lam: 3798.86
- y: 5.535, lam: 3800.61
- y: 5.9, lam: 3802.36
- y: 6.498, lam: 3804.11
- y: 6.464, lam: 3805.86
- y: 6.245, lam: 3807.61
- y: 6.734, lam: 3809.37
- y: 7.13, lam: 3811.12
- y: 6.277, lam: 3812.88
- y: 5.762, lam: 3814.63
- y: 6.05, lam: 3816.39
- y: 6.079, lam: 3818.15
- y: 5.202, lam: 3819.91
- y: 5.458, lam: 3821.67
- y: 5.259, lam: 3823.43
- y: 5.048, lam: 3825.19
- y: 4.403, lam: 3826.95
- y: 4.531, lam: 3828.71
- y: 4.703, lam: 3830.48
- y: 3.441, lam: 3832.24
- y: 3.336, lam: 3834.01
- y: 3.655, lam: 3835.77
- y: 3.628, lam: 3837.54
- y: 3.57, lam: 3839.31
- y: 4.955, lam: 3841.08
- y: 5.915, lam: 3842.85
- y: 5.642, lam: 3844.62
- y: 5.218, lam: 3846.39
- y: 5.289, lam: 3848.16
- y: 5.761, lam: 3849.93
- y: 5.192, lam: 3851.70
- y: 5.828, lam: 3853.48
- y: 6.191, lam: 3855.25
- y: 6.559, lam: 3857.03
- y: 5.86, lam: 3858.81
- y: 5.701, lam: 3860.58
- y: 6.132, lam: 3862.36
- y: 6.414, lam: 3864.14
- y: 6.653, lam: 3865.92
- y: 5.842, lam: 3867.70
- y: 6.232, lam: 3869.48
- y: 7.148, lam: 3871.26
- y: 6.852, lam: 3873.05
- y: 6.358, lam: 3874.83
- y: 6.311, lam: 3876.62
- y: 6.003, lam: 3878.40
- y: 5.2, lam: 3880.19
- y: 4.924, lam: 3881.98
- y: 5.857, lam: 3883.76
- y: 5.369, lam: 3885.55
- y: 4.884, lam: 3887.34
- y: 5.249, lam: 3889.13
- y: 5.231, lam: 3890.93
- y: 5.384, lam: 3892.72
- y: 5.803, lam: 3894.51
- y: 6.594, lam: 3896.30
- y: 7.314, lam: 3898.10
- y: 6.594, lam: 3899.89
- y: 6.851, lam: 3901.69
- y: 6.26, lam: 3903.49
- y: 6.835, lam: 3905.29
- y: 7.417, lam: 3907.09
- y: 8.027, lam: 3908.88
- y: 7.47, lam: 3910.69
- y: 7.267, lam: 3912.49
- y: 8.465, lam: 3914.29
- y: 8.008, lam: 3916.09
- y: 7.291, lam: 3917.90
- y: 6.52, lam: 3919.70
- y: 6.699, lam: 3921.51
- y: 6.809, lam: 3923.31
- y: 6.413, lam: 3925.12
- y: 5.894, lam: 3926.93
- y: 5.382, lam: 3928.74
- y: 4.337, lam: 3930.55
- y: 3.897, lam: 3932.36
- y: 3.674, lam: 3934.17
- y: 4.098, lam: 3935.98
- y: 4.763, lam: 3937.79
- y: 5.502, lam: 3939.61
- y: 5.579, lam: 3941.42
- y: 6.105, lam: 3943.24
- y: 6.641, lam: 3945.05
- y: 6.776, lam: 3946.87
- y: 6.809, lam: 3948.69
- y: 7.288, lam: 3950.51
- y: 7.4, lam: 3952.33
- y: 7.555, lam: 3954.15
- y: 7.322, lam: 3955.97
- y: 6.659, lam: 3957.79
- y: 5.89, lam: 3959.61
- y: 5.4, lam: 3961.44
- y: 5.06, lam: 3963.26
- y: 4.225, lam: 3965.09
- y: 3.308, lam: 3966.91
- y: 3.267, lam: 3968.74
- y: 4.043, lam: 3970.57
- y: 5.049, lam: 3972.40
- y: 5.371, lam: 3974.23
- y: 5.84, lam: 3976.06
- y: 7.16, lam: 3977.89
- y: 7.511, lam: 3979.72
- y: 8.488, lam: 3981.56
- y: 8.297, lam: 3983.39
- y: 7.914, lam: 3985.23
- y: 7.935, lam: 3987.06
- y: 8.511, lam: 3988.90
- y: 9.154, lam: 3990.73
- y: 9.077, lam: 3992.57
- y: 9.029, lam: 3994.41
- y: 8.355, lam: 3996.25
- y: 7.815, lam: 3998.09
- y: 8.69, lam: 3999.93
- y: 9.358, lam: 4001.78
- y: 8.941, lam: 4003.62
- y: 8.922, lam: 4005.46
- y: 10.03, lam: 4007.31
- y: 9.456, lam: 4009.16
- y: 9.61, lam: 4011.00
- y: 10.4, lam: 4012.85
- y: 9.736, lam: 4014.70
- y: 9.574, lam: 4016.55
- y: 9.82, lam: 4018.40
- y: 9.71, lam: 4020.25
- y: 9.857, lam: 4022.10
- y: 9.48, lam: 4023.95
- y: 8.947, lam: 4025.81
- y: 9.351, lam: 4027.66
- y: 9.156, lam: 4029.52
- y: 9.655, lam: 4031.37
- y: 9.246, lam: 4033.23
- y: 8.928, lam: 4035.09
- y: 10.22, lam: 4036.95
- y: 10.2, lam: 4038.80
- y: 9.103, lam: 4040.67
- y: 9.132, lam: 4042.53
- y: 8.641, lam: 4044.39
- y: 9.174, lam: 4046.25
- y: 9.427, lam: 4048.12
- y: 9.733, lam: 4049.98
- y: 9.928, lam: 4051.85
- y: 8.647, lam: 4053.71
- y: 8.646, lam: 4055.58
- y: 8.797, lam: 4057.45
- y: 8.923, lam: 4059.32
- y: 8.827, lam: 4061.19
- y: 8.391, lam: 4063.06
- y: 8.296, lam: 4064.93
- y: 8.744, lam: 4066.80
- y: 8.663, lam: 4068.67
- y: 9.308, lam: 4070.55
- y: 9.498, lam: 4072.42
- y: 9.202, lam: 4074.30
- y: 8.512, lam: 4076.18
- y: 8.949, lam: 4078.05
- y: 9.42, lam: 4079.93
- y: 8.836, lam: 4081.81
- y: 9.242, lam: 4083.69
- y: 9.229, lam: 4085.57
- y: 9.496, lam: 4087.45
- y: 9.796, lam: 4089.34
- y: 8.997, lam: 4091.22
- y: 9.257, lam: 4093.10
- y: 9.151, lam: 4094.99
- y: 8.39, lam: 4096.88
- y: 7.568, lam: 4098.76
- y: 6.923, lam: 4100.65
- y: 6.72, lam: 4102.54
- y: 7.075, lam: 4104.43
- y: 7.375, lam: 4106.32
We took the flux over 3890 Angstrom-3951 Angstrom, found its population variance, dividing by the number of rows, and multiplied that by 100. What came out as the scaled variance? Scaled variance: 139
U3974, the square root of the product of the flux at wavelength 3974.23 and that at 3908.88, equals 6.6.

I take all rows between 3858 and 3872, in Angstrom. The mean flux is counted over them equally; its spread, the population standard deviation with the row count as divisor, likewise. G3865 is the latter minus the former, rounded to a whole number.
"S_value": -6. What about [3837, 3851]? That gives -4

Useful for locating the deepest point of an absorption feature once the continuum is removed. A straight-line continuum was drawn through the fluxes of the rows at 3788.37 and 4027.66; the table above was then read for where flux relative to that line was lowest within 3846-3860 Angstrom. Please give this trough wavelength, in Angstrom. 3851.70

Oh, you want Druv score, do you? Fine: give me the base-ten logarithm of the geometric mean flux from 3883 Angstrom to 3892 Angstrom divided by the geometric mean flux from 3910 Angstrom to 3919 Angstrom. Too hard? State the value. -0.16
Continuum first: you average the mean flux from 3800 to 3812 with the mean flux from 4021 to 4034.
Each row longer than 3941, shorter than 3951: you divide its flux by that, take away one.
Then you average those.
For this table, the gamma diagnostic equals -0.17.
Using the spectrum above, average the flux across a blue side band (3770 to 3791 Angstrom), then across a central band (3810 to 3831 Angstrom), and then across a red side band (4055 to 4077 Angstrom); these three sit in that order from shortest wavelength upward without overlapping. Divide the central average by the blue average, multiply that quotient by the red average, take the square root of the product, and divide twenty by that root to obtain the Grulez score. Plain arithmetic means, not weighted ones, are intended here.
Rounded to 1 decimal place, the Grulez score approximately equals 7.3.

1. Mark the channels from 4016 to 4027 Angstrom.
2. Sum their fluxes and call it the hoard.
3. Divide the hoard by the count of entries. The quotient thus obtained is 9.6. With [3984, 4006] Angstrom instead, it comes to 8.6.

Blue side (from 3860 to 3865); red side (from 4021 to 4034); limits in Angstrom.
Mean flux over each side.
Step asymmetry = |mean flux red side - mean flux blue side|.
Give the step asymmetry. 3.3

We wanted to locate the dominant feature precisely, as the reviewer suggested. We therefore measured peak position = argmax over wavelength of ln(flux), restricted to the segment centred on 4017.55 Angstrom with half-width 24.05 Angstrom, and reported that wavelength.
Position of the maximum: 4012.85 Angstrom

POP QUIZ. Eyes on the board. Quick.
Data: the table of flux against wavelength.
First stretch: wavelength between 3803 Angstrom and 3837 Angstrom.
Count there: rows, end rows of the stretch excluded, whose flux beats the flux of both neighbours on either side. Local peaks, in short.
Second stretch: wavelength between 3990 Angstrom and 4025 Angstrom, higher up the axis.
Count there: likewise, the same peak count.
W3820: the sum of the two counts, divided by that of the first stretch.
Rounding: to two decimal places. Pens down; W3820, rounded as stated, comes 2.25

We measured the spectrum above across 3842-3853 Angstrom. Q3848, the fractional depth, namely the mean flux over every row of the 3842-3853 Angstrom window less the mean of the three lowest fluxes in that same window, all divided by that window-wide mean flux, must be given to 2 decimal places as 0.05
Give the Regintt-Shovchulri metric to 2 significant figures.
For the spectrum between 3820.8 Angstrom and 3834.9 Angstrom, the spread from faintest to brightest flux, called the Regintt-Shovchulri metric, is 2.1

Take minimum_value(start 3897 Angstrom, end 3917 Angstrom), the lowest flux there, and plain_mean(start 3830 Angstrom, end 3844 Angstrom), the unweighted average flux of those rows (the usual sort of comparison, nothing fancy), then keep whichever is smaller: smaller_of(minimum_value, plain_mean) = 4.2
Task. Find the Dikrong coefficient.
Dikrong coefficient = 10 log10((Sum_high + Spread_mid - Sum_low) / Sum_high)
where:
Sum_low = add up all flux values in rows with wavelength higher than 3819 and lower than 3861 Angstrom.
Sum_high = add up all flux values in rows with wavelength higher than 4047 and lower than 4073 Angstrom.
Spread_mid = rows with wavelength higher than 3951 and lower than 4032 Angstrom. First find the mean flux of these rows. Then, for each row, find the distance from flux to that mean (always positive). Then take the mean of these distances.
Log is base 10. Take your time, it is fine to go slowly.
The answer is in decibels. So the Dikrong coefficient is -12.5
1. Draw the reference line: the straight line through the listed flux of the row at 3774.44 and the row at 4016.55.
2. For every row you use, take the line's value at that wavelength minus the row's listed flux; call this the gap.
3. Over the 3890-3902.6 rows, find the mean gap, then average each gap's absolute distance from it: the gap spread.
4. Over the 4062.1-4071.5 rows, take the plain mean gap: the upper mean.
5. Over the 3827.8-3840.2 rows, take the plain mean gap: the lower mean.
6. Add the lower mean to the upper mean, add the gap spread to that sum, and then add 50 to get 55.9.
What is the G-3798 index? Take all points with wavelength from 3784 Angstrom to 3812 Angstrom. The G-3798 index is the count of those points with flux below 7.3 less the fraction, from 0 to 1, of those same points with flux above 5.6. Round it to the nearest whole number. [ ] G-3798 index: 16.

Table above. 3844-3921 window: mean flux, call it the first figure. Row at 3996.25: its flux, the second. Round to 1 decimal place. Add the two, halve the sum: 7.3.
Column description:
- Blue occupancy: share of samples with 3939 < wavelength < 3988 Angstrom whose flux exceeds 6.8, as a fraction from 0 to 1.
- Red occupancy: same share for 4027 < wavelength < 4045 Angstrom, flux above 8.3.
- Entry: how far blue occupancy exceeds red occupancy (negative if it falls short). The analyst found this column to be -0.6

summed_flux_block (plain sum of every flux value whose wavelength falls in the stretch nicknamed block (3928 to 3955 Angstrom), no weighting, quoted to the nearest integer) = 86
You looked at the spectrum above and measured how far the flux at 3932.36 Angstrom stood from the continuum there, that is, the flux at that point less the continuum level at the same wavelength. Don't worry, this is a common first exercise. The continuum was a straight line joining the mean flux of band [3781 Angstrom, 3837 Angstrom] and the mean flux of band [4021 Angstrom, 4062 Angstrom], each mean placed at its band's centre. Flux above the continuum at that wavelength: -3.6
